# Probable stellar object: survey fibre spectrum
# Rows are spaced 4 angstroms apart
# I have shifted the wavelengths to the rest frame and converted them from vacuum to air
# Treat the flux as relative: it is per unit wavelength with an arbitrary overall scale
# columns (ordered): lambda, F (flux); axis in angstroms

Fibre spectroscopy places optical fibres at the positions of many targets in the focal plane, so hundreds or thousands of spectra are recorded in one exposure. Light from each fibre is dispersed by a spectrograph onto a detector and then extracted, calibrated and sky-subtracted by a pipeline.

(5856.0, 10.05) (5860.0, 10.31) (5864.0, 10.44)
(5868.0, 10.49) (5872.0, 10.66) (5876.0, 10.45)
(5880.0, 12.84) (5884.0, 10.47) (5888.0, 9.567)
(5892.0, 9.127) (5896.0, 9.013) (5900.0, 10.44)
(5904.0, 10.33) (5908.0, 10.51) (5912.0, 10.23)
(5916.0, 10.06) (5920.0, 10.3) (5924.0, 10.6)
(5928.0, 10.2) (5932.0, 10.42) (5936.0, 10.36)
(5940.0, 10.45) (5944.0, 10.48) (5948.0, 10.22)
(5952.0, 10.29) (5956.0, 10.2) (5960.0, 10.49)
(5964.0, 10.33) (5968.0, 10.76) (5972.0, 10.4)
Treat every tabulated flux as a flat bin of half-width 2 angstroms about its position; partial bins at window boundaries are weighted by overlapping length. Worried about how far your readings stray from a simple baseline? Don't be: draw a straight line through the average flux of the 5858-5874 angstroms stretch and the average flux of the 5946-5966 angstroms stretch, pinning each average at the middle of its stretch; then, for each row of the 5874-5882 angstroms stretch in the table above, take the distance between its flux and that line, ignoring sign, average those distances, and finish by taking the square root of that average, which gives 1.1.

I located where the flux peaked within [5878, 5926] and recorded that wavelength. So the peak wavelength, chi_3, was 5880.0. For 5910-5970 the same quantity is 5968.0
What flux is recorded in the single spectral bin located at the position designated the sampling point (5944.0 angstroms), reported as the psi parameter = 10.48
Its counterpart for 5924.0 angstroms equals 10.6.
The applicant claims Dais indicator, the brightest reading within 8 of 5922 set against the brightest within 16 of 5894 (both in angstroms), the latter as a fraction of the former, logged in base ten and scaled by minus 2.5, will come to -0.208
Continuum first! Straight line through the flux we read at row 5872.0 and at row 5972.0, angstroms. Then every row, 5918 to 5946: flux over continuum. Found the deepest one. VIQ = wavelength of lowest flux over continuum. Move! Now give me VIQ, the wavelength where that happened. 5928.0 angstroms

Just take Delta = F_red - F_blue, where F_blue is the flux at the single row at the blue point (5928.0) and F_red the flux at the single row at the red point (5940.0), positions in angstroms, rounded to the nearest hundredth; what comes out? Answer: 0.25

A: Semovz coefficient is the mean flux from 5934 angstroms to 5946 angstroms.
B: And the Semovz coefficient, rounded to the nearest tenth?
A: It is 10.4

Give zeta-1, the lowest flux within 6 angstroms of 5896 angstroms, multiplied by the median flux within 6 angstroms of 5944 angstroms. 94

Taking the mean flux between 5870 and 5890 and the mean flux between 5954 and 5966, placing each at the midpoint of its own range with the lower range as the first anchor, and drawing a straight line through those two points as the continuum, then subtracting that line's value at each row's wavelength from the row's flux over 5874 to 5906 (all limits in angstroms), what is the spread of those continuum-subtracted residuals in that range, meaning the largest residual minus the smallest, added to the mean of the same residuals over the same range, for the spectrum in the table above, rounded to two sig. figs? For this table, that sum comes 3.3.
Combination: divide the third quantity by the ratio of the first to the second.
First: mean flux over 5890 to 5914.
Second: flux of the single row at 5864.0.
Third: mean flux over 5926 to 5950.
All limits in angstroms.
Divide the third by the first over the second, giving 10.9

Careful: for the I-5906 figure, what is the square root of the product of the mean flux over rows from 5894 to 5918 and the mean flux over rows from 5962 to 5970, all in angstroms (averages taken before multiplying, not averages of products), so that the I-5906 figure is 10.3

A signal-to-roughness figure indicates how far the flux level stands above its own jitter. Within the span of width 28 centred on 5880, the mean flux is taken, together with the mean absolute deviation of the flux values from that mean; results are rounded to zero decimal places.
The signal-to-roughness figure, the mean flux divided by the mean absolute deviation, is 15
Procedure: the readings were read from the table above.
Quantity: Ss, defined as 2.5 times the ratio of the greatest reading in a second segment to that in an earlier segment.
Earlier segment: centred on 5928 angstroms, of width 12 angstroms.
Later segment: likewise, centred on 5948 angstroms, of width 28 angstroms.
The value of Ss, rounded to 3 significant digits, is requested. 2.47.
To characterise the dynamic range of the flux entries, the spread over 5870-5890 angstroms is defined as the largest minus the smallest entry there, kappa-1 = 3.3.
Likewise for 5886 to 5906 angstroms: 1.4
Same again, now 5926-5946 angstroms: 0.3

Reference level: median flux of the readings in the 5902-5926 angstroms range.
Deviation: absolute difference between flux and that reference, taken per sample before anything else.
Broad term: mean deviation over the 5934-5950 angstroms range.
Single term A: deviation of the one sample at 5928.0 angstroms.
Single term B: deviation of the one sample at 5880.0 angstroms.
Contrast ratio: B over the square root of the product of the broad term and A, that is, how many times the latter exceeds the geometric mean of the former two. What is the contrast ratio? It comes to 22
